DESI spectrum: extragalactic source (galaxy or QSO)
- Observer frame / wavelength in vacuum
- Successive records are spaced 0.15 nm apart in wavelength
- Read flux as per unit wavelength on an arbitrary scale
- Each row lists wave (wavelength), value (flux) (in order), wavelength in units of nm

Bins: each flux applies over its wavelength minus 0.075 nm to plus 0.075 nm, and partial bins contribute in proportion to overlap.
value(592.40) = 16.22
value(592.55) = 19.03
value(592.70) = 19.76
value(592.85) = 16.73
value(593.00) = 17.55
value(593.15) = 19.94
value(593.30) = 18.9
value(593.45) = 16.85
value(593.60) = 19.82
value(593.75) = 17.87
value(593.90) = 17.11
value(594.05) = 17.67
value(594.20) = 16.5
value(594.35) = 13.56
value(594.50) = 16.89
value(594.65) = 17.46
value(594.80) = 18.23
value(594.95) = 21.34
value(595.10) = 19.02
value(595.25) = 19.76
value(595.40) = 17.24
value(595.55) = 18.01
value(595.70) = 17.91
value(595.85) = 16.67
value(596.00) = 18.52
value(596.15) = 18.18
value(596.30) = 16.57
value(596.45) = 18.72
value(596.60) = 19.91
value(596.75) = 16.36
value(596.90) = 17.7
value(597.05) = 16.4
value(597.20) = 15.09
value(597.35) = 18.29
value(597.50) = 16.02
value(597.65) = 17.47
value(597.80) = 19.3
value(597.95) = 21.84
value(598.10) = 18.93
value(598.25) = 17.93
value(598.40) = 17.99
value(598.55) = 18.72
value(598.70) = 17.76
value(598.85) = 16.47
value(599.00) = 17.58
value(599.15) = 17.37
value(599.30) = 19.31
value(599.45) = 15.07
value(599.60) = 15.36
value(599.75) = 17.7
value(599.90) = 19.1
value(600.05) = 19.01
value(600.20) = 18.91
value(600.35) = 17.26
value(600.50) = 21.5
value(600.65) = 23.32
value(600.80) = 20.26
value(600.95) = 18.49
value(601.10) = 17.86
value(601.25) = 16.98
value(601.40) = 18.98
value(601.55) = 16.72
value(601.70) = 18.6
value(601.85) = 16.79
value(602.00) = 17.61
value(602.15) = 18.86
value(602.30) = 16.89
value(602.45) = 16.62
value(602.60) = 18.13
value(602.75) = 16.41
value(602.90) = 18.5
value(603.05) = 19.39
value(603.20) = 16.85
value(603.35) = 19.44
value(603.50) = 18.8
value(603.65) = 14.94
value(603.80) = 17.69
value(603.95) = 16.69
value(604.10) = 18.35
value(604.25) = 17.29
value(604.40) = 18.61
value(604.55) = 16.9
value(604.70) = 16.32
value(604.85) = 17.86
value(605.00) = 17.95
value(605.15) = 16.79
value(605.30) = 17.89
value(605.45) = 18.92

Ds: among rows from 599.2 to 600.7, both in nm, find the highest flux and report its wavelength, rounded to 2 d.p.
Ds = 600.65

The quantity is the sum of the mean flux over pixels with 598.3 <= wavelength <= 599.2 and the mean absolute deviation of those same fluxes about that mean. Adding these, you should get 18.2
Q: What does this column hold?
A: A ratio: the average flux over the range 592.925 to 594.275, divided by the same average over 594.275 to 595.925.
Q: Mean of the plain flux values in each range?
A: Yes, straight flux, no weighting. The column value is 1.01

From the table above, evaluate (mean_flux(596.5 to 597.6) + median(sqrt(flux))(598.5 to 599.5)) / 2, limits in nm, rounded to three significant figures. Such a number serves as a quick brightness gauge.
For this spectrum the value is 10.7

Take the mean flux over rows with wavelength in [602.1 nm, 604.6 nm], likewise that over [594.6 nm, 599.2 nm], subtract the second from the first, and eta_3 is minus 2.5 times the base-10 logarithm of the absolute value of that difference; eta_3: 1.1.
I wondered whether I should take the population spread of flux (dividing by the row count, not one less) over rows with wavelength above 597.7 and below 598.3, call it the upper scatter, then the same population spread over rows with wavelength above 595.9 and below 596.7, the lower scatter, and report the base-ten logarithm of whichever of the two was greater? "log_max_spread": 0.159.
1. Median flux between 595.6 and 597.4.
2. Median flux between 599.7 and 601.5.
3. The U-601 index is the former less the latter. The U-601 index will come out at -1.1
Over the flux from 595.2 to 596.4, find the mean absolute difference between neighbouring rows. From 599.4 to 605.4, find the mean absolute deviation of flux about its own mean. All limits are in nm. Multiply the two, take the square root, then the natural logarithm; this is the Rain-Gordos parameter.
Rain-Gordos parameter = 0.18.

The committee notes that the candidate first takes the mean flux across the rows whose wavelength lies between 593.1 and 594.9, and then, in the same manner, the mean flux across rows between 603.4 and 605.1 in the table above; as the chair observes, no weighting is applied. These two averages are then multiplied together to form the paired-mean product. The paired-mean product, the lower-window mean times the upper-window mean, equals 306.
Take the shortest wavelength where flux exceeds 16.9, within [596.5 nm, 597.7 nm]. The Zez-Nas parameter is 596.60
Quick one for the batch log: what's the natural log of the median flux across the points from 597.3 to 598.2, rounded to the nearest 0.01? 2.92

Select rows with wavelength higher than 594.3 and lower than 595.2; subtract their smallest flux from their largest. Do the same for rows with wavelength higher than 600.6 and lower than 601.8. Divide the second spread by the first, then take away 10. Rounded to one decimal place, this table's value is -9.2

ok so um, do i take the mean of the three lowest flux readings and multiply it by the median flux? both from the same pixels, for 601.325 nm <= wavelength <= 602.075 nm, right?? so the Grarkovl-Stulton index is 300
